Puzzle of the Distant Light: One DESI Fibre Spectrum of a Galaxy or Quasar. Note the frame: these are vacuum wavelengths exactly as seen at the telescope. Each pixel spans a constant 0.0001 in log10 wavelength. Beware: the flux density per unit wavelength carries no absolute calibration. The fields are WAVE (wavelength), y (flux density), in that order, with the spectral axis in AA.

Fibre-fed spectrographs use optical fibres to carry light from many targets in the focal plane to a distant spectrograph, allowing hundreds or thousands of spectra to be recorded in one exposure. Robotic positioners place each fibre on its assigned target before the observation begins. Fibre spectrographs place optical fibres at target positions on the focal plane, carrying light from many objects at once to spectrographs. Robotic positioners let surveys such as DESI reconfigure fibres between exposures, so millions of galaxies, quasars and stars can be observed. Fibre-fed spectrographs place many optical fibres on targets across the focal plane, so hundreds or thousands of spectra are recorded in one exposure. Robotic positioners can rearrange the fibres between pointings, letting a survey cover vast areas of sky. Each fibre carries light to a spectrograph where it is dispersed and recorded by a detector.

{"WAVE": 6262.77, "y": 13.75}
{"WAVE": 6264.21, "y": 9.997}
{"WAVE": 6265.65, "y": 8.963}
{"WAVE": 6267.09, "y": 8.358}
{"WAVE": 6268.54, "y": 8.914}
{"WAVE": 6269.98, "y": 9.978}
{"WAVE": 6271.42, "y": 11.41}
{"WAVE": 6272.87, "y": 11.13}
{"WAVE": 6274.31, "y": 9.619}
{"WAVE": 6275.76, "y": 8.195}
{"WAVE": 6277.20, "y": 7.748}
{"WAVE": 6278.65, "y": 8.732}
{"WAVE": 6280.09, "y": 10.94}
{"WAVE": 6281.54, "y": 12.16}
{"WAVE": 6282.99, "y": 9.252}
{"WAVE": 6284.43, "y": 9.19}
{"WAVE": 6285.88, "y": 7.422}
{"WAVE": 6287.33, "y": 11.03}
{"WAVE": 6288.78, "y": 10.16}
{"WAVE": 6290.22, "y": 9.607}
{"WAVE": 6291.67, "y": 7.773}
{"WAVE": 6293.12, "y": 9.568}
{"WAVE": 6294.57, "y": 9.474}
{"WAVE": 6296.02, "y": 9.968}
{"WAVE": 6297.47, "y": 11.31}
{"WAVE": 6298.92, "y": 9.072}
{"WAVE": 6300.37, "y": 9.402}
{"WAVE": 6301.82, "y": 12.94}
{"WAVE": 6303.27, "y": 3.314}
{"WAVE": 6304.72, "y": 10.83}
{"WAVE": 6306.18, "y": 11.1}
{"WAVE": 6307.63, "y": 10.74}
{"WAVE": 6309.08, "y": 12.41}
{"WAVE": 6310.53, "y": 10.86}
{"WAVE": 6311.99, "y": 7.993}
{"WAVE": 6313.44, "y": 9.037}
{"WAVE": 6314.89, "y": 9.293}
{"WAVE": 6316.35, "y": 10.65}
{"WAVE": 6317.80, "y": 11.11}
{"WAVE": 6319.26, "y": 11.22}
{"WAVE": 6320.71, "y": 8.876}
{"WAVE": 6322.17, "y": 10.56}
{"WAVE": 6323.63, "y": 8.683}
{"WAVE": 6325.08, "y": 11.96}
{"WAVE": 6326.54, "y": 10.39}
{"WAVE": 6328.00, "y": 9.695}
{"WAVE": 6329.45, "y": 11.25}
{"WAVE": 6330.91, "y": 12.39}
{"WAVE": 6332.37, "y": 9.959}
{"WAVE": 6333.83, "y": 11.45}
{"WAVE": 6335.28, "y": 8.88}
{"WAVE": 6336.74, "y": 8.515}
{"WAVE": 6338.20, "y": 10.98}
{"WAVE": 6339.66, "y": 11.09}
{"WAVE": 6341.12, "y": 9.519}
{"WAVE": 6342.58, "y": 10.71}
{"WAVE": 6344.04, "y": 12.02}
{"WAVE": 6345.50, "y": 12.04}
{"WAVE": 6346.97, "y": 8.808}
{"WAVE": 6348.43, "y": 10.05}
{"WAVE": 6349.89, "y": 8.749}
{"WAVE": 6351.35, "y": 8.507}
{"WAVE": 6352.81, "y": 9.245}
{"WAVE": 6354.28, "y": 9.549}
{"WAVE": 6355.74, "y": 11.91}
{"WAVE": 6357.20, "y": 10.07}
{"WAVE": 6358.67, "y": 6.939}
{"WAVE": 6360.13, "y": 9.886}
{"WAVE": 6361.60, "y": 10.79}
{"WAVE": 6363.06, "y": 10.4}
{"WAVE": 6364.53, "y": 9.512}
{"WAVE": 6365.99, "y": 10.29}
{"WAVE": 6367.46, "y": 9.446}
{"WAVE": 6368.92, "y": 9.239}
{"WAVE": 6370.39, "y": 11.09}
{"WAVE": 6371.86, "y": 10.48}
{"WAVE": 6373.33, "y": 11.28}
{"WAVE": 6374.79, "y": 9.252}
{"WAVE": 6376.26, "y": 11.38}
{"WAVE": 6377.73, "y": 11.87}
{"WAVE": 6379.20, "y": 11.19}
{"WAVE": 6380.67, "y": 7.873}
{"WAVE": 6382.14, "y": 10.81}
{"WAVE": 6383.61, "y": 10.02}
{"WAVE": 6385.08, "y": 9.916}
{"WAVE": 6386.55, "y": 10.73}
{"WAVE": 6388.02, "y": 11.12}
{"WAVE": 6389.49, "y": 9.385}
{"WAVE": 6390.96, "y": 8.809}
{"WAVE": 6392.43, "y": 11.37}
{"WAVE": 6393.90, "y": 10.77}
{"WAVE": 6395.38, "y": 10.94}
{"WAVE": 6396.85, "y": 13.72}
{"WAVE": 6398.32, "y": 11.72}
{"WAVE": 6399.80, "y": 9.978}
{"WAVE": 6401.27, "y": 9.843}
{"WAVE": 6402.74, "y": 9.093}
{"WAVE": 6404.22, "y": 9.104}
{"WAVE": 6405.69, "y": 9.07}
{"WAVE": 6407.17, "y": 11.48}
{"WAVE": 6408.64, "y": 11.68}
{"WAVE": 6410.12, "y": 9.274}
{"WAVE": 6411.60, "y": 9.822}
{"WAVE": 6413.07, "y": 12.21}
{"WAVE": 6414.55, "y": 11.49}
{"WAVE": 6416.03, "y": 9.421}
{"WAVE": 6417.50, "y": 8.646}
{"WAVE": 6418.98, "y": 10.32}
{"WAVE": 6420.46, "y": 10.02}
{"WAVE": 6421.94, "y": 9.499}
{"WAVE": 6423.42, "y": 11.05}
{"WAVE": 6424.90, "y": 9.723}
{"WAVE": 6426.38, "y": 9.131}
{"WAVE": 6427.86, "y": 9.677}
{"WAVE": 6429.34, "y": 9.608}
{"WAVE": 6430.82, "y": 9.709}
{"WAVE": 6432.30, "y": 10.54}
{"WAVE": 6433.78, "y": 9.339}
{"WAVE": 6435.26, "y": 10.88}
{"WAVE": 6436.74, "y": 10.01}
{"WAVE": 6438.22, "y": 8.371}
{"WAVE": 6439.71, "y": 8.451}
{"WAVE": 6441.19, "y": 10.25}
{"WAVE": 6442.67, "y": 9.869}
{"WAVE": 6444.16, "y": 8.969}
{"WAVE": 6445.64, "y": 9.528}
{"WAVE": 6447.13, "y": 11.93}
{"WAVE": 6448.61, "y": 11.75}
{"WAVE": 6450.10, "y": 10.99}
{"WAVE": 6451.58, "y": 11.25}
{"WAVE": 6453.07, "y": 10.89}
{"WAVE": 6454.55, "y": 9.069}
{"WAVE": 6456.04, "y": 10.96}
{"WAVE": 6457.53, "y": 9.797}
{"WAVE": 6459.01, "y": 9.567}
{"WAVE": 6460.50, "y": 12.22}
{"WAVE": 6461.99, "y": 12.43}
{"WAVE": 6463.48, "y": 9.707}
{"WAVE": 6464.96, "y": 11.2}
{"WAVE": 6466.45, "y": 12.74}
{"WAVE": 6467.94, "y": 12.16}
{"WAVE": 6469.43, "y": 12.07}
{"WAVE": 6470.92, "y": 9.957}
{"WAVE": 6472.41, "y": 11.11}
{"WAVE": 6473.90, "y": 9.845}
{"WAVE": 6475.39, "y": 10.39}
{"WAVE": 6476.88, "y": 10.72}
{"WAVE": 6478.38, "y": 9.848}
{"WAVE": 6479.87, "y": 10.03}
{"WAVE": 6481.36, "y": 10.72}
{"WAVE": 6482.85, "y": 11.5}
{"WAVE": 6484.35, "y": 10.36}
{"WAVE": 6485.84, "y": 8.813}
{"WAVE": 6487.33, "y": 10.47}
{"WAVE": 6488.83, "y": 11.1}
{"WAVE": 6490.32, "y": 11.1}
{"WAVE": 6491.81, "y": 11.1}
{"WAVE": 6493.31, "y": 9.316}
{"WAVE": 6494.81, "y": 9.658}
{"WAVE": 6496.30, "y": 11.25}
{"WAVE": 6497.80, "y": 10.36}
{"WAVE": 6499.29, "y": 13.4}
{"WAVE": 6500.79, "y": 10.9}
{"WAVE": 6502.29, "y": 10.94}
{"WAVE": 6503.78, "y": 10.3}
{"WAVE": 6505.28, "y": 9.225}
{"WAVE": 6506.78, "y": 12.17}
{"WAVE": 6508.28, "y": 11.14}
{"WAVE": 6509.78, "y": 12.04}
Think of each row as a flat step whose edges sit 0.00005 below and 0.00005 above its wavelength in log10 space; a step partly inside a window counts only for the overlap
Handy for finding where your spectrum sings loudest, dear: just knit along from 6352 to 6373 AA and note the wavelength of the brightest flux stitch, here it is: 6355.74 AA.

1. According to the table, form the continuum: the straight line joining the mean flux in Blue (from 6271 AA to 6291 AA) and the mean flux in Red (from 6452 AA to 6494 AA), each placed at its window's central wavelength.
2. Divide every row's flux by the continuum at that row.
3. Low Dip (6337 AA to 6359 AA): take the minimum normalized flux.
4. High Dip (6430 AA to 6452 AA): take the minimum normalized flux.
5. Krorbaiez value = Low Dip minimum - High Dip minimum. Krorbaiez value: -0.11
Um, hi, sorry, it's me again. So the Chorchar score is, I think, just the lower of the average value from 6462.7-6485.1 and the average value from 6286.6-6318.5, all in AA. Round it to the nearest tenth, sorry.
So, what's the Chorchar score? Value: 9.9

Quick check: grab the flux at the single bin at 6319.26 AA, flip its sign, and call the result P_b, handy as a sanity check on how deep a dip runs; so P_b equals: -11.2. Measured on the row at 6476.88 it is -10.7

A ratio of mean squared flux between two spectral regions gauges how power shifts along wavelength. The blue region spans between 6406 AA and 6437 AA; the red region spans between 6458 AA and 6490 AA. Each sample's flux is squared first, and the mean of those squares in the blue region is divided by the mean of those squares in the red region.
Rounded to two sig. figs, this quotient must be 0.88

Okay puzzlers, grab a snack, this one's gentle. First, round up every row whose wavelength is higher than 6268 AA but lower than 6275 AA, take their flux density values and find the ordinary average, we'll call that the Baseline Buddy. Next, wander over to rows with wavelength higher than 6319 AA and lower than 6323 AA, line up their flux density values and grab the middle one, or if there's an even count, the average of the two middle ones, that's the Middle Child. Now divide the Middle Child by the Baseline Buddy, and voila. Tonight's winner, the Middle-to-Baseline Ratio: 1.03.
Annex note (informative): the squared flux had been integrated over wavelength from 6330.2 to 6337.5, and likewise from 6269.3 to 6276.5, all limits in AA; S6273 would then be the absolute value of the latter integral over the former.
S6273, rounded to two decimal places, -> 0.95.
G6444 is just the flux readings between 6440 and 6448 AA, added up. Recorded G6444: 51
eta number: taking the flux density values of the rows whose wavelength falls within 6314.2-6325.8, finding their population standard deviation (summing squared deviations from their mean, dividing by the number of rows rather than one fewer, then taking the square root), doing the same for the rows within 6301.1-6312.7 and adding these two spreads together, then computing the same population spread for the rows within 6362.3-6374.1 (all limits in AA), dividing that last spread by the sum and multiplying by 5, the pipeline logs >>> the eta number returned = 0.9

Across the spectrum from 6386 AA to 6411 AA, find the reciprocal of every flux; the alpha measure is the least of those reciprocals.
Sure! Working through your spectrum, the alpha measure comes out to 0.073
